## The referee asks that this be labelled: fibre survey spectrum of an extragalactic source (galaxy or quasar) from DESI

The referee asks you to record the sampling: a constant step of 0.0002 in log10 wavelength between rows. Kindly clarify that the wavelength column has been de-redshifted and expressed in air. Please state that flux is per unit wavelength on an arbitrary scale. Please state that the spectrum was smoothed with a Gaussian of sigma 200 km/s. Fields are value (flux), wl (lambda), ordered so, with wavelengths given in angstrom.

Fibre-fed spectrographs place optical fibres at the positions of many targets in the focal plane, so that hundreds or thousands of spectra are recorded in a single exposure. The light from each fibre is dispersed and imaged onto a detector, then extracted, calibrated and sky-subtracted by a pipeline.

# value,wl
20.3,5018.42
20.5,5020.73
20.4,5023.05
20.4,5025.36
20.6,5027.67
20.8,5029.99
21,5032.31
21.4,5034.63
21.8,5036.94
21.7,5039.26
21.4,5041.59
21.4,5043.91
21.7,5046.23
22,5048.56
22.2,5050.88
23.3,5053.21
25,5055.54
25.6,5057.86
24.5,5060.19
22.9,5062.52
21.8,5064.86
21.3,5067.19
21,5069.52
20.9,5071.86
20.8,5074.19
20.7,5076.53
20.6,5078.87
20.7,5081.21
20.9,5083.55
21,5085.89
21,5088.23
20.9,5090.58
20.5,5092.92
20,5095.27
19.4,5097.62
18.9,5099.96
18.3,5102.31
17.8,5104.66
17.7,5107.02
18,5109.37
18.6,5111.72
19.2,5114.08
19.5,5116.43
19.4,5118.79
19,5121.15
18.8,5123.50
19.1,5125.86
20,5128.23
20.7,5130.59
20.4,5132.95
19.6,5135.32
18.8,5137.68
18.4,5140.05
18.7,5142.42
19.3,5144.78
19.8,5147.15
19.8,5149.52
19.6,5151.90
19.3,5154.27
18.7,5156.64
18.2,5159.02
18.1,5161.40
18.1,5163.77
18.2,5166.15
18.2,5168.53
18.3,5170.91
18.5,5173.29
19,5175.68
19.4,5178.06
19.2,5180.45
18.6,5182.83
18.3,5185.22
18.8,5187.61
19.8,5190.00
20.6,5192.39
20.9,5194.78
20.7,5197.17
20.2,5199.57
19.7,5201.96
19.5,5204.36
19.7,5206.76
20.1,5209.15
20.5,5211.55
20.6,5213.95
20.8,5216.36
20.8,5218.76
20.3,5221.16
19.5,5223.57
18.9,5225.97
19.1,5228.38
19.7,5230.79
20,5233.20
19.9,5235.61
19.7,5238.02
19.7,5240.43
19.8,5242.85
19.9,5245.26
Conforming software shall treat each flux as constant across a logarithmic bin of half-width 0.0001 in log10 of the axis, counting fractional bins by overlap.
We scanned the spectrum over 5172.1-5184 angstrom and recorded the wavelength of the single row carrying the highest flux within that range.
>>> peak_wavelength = 5178.06 angstrom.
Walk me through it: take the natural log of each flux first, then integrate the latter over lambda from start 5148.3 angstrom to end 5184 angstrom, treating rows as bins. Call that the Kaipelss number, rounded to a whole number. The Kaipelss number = 105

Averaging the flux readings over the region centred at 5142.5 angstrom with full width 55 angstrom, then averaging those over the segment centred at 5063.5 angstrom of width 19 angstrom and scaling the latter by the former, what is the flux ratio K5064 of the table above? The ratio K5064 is 1.20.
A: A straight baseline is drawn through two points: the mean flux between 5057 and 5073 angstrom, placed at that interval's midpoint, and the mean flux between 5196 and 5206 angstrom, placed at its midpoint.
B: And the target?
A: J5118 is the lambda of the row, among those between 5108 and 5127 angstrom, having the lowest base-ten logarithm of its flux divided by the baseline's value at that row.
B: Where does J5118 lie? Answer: 5109.37 angstrom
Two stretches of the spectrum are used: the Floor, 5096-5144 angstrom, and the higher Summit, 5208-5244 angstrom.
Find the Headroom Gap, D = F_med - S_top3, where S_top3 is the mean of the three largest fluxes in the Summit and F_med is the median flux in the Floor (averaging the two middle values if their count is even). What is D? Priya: -1.8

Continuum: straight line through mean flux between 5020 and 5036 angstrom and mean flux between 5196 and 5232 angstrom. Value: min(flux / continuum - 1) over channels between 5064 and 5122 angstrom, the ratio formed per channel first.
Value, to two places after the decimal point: -0.13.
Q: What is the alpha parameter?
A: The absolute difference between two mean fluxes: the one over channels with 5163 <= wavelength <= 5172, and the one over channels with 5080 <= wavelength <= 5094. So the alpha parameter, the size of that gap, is 2.6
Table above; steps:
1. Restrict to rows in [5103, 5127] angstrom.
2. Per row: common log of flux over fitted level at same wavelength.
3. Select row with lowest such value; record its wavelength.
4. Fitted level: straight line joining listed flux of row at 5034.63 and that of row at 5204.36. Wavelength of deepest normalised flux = 5107.02 angstrom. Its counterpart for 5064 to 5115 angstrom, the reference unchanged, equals 5107.02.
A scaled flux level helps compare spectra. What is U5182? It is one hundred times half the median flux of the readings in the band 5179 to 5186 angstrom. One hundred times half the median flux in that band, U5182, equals 930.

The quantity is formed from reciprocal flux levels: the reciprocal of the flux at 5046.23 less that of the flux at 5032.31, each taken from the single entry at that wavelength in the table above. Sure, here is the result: -0.0015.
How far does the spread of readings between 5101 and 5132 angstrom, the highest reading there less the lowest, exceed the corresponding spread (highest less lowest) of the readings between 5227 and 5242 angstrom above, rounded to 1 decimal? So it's 2.1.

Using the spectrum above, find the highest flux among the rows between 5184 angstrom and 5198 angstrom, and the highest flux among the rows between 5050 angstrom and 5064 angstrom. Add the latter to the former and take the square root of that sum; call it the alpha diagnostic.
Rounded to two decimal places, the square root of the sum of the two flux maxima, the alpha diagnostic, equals 6.82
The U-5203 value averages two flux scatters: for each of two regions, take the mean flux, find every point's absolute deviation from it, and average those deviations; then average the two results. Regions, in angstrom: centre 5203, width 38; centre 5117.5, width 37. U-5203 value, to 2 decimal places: 0.63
